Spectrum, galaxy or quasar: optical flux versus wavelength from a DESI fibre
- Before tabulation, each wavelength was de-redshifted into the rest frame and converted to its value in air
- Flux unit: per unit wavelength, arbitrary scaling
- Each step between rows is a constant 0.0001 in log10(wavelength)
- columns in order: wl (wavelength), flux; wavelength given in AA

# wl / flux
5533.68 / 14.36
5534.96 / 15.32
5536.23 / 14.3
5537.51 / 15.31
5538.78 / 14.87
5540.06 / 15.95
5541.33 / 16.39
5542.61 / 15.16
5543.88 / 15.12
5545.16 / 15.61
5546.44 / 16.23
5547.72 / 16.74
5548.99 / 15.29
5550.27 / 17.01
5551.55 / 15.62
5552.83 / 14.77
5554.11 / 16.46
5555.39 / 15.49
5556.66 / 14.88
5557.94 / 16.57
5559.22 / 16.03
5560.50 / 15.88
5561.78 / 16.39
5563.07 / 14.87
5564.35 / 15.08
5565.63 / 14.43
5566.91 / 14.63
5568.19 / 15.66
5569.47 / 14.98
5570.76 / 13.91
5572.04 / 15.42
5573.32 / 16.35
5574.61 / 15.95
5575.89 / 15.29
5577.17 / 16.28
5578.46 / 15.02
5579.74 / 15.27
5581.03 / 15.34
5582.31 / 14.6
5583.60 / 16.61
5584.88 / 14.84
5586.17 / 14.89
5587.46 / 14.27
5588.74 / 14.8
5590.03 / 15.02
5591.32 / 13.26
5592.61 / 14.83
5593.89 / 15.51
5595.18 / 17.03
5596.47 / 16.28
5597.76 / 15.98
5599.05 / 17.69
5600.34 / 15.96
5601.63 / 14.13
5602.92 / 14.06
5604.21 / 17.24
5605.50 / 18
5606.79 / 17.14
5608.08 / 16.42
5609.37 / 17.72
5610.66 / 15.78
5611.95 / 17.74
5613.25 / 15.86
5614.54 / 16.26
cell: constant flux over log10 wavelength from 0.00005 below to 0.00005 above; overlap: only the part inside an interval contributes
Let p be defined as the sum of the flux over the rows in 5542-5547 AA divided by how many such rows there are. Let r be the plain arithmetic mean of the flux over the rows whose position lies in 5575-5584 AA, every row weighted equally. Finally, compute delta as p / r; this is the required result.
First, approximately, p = 15.5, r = 15.5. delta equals 1.00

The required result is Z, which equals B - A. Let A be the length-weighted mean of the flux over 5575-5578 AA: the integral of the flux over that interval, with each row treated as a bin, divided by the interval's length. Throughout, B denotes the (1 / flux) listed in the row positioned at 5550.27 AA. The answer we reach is -15.7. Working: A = 15.76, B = 0.059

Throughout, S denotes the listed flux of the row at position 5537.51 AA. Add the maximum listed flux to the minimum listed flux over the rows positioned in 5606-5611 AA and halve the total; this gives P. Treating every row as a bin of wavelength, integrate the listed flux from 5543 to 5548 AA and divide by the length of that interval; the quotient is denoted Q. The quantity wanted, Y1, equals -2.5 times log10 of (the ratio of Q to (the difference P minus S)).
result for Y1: -2.6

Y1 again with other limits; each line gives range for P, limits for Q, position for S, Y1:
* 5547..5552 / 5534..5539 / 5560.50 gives -4.4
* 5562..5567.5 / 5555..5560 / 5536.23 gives -3.9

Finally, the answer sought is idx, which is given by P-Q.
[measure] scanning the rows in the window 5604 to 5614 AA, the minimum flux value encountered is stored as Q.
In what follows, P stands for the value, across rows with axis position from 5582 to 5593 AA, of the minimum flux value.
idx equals -2.5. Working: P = 13.26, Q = 15.78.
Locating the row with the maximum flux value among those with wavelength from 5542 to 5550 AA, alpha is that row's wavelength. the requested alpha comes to 5547.72 AA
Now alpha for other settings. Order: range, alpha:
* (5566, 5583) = 5573.32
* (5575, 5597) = 5595.18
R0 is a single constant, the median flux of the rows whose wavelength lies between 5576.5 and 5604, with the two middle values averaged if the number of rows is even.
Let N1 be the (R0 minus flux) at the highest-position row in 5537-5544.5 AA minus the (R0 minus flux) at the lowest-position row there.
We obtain 0.2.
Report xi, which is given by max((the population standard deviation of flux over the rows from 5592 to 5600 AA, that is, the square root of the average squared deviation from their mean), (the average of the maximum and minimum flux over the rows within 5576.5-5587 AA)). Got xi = 15.6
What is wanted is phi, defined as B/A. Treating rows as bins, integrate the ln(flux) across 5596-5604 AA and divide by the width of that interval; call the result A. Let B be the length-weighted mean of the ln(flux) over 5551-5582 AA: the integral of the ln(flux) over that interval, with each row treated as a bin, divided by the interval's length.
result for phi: 0.99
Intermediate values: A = 2.75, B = 2.74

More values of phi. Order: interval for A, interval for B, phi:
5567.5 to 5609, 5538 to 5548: 1.00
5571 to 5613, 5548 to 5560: 1.00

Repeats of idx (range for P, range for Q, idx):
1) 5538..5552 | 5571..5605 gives 1.6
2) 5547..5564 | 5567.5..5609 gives 1.5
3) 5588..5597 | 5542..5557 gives -1.5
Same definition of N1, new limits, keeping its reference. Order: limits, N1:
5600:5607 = -1.2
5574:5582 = 0.6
